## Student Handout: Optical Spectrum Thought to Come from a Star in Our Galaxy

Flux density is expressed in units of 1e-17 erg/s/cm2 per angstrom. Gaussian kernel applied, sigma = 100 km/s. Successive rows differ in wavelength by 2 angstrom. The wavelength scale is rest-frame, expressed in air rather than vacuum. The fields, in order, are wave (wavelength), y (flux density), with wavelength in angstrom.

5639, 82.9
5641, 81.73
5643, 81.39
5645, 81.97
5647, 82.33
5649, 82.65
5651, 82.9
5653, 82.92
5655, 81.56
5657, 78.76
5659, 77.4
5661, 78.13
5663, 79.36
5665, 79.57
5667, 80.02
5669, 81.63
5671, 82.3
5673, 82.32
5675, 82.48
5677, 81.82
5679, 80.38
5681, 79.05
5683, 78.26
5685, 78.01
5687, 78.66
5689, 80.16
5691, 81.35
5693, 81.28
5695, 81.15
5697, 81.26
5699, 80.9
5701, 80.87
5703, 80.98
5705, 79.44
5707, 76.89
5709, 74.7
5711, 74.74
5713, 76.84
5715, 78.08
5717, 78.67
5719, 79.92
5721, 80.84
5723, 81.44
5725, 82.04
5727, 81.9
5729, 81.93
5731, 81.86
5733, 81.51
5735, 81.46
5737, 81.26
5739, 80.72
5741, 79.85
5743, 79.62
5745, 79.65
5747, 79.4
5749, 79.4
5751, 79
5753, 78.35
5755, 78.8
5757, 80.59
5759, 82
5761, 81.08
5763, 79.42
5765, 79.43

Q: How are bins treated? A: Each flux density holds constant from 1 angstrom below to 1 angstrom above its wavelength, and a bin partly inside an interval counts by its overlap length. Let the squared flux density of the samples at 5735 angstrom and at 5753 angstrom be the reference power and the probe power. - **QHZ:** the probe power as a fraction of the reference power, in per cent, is 93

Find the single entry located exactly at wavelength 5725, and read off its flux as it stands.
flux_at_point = 82.04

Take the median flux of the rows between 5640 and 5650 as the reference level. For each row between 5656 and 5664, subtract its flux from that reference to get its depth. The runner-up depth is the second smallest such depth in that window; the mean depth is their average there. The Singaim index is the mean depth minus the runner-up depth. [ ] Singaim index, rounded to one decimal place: 0.3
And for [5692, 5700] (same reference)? 0.1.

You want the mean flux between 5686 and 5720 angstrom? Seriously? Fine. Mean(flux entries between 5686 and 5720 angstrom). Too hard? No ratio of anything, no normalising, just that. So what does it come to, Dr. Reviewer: 79.2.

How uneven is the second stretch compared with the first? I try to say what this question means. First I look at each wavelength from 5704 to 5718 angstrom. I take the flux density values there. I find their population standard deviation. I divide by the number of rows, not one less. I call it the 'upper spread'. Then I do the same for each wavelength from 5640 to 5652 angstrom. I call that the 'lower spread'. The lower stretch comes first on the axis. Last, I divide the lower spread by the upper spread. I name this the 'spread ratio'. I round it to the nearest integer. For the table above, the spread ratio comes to 0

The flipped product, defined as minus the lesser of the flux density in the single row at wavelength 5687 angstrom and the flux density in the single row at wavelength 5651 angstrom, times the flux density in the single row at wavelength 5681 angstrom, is -6218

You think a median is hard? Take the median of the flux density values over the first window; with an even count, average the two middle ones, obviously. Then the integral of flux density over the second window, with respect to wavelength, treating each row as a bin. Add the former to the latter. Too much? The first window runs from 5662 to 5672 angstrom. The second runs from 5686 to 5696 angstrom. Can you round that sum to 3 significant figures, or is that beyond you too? 885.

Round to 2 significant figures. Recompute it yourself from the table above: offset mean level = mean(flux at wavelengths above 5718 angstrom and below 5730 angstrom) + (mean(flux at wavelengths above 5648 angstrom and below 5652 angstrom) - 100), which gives 64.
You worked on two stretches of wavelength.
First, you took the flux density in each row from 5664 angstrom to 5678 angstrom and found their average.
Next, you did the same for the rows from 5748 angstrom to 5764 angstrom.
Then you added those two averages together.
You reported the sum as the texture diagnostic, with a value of 161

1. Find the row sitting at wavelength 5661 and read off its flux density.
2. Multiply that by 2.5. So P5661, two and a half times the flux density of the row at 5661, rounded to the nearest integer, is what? 195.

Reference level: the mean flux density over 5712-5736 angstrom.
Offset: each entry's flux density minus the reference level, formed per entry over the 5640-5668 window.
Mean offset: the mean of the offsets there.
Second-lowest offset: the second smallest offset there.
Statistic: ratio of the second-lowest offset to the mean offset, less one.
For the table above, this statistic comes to -12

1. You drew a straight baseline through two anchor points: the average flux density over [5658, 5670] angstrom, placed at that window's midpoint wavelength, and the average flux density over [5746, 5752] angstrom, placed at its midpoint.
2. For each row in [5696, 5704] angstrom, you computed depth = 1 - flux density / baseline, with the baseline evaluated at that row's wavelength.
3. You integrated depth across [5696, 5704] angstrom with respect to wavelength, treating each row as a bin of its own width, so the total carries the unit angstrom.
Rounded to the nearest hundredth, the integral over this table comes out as -0.17 angstrom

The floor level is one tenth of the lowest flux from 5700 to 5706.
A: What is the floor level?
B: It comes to 7.94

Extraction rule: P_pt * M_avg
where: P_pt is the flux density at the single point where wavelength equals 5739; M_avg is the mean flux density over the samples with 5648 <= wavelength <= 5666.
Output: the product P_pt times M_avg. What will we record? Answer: 6487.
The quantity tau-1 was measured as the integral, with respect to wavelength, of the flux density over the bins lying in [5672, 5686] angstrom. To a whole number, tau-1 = 1125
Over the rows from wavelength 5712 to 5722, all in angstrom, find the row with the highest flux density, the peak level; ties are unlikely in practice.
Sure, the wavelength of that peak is 5721 angstrom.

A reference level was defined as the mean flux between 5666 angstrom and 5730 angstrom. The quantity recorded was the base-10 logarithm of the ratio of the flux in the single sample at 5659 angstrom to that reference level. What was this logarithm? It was -0.014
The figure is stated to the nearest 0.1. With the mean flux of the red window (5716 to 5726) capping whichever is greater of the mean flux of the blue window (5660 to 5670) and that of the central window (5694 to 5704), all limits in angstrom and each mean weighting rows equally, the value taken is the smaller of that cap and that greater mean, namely 80.6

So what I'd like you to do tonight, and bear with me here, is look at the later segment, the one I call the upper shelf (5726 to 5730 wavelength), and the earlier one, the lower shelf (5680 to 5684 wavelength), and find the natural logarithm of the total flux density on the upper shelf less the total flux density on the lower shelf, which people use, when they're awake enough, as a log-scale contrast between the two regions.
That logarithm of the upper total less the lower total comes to 1.9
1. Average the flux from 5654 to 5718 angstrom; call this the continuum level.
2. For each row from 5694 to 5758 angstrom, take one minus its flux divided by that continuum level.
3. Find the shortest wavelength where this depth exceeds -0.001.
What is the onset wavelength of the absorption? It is 5705 angstrom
